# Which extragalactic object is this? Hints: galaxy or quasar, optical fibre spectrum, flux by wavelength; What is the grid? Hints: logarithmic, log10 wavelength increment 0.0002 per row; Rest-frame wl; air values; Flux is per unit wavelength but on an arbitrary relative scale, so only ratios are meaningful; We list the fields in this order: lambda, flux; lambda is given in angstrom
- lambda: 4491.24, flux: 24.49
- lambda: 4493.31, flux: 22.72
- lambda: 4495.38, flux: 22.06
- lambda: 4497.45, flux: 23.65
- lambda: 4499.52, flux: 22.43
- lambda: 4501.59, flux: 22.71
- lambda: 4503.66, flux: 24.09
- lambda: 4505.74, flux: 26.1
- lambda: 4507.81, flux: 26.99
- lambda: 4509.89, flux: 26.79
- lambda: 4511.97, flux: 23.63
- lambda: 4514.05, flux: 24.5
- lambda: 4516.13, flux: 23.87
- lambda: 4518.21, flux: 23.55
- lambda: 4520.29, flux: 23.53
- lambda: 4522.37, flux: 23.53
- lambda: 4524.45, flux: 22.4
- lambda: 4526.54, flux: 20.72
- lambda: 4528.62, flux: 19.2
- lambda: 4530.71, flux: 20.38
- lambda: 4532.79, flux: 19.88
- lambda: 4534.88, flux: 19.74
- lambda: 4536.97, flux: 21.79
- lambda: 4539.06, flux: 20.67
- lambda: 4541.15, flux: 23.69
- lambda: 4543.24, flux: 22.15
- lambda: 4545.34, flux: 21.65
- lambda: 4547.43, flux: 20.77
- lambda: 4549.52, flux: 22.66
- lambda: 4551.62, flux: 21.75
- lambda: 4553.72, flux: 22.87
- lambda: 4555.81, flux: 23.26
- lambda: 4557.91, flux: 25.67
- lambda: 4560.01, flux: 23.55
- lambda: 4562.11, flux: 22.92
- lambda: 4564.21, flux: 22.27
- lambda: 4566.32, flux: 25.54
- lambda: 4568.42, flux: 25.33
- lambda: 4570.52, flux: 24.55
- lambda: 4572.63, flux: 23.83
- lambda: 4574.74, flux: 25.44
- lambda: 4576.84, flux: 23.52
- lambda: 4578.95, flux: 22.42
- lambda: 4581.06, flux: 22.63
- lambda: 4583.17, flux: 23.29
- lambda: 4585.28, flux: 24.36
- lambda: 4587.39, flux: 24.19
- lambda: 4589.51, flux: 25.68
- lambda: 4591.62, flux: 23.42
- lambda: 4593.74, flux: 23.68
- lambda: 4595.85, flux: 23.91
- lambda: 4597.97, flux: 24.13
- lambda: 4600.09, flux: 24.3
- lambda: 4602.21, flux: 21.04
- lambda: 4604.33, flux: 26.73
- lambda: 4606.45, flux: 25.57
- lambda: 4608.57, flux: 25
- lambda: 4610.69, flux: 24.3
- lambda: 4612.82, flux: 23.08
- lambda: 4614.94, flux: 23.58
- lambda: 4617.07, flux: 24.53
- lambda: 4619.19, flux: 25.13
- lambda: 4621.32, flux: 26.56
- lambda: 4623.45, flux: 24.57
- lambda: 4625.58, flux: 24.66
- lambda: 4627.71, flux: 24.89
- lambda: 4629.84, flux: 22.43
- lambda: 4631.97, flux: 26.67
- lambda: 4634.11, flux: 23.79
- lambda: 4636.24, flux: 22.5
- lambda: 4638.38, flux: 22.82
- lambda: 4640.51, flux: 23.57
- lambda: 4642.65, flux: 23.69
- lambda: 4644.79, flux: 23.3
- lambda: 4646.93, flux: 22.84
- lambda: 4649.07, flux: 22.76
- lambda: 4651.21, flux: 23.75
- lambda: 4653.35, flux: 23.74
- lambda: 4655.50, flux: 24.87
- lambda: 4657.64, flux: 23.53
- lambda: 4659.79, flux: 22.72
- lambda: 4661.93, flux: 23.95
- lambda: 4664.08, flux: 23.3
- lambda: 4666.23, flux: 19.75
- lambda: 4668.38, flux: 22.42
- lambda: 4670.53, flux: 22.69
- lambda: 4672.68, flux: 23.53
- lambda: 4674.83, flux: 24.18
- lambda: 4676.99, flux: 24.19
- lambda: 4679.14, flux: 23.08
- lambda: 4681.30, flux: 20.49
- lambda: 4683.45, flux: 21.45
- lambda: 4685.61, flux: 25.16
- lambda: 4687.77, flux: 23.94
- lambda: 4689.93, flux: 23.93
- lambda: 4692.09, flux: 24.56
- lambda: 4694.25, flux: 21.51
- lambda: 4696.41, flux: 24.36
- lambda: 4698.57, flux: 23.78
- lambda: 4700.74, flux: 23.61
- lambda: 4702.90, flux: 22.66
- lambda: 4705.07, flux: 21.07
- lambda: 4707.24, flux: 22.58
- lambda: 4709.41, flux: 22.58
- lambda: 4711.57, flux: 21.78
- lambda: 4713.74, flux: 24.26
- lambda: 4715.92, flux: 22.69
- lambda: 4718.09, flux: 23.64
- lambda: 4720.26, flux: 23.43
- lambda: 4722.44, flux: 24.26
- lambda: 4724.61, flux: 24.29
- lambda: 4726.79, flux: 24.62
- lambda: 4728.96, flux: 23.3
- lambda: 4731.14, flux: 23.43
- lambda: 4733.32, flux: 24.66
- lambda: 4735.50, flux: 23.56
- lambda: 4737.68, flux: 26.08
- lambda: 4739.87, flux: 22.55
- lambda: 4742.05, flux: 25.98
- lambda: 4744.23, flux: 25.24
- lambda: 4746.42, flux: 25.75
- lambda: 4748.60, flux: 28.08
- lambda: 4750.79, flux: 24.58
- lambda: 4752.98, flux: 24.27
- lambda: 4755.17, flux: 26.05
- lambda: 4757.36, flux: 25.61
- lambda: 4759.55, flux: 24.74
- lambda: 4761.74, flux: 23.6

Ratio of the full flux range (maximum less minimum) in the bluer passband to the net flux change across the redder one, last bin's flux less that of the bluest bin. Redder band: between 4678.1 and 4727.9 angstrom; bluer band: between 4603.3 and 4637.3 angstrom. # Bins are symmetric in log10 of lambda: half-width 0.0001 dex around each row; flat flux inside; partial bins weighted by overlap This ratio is 2.8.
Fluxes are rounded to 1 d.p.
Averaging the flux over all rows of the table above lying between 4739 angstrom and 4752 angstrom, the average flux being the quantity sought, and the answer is 25.4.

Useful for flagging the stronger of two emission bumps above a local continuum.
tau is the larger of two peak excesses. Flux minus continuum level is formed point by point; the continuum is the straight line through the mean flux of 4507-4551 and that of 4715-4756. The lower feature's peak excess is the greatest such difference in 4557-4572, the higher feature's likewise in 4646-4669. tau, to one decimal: 2.9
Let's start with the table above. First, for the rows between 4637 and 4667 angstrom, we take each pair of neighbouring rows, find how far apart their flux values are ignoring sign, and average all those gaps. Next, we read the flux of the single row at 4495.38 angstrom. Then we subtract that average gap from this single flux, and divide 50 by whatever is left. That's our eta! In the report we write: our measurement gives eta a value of 2.36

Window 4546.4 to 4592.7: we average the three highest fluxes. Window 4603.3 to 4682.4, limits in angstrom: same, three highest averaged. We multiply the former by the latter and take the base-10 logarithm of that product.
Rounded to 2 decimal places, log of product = 2.83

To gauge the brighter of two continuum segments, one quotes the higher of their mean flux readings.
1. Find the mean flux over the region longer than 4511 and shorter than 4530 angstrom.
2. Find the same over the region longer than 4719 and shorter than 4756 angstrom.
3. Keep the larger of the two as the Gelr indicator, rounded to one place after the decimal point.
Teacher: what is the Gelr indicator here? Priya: 24.7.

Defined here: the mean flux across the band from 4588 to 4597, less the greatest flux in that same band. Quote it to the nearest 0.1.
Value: -1.5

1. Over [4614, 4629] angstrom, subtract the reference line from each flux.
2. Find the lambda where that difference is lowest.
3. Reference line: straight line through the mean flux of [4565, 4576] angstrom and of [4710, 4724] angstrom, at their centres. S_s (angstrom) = 4614.94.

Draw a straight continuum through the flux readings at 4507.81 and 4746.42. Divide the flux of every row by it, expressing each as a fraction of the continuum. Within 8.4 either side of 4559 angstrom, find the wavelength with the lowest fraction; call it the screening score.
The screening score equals 4551.62 angstrom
